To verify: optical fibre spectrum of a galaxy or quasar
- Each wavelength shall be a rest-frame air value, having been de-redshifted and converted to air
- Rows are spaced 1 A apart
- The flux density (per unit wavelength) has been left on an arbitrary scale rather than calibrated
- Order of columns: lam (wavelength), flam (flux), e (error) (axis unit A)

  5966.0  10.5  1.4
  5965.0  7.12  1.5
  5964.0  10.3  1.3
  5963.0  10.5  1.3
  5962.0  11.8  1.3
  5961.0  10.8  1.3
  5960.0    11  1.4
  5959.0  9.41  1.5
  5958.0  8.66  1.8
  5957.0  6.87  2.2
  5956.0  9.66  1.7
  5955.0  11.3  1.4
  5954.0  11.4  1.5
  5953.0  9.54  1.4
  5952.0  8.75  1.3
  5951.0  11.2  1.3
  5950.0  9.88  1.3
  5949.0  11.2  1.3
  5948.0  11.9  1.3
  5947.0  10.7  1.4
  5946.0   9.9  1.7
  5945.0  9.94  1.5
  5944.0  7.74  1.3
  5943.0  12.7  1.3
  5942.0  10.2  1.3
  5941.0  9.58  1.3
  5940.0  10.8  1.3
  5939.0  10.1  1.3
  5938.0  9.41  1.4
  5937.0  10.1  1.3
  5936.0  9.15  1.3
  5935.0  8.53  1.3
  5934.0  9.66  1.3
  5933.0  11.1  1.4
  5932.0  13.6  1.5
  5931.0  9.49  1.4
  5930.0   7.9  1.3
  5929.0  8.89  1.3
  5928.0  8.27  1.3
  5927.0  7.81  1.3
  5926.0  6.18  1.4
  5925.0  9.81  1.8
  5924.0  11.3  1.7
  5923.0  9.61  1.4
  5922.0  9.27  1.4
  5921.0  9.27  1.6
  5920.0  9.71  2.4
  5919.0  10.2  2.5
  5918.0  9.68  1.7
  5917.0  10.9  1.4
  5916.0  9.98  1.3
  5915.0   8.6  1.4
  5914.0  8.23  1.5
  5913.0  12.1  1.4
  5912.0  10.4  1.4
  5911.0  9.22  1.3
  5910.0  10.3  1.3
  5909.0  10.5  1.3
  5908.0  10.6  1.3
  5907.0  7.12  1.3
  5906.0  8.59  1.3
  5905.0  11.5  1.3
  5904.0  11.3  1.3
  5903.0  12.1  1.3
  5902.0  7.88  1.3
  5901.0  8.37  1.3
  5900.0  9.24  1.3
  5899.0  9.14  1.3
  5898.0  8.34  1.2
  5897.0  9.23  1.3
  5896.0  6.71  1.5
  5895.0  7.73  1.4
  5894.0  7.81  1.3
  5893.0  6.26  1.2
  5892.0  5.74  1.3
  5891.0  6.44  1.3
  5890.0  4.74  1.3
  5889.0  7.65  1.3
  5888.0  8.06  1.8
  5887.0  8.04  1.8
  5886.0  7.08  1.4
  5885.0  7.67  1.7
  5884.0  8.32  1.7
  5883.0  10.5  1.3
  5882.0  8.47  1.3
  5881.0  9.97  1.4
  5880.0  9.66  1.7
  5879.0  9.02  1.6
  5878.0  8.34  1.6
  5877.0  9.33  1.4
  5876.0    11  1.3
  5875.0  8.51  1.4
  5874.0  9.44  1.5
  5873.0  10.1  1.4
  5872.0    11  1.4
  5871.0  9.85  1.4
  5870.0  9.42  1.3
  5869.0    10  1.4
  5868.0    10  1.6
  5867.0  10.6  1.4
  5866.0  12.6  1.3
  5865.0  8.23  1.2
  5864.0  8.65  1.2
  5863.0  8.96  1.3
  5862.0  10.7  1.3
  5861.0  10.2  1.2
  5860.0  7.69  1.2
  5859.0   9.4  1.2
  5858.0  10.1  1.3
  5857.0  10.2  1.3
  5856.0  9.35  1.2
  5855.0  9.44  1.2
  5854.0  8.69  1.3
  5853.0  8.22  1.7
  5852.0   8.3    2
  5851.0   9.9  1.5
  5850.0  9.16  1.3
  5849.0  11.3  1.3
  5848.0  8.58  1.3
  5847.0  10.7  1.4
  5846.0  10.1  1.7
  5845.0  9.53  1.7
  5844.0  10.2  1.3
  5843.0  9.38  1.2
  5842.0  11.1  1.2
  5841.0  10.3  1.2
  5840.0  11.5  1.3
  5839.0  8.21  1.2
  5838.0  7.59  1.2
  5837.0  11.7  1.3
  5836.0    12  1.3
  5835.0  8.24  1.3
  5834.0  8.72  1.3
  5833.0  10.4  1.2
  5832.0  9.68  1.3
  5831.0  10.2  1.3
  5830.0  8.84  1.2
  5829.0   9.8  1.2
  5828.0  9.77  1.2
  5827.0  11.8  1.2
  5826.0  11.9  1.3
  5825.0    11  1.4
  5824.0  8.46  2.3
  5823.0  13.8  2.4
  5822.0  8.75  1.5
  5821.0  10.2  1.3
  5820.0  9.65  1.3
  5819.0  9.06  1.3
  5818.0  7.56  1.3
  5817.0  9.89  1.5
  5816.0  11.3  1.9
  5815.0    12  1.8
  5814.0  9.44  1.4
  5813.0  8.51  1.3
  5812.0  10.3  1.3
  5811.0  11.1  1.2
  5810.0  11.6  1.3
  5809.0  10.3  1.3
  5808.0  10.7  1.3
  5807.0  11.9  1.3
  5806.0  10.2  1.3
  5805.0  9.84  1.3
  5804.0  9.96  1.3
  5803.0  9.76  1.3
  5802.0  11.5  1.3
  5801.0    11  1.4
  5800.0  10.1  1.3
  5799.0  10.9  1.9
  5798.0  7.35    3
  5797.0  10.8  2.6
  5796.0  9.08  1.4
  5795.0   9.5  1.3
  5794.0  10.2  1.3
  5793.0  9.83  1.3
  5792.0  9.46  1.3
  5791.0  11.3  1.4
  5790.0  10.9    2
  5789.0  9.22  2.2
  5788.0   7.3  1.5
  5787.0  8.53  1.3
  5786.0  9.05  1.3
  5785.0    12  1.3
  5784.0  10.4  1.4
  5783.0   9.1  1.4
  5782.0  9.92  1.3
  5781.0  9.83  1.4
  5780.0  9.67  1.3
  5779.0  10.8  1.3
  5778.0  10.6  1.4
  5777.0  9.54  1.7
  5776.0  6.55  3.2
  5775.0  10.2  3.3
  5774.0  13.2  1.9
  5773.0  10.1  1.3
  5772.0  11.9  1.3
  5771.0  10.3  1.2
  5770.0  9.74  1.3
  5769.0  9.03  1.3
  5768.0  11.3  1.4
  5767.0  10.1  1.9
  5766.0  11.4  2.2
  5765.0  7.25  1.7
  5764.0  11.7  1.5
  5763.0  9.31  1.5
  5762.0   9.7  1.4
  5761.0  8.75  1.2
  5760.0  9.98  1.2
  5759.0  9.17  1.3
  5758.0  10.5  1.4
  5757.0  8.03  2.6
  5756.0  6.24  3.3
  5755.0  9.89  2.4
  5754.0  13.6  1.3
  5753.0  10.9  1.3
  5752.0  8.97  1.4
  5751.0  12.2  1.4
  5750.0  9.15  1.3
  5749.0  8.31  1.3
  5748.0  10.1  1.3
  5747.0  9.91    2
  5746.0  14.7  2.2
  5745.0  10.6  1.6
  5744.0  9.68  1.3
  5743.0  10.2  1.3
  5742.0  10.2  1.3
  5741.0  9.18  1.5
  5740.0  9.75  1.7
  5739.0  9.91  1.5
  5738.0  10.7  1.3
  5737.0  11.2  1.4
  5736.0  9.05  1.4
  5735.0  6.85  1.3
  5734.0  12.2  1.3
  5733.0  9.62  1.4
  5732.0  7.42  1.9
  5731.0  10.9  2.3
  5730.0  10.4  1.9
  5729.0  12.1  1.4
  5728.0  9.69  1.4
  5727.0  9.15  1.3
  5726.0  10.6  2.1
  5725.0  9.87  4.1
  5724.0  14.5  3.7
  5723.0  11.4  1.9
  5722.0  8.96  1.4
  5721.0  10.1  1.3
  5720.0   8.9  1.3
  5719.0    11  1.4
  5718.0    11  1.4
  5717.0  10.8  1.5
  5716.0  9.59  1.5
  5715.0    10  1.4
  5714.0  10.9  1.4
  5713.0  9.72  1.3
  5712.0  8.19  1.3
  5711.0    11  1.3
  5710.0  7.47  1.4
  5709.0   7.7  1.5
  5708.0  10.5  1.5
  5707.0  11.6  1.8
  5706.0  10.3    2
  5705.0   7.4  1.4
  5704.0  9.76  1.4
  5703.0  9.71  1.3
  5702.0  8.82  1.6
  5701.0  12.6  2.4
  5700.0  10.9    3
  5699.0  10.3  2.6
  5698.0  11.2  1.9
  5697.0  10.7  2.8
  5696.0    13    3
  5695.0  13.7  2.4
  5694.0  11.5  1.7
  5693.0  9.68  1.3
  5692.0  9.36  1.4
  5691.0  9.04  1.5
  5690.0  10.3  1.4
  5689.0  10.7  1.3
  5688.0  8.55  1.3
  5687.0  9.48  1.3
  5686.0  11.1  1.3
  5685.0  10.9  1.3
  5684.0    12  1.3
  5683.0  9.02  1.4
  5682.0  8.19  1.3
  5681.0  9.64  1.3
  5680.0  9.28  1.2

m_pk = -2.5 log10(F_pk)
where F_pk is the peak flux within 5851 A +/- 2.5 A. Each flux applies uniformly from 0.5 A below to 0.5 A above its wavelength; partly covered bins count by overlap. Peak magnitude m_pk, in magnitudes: -2.63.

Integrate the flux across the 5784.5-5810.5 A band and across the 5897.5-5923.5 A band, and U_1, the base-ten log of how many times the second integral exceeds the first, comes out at -0.017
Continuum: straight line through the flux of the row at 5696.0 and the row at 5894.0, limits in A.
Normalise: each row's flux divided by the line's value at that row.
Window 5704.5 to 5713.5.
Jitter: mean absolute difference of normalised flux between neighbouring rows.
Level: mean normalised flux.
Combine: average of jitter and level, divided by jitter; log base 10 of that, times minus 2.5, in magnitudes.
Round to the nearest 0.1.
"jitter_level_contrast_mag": -1.1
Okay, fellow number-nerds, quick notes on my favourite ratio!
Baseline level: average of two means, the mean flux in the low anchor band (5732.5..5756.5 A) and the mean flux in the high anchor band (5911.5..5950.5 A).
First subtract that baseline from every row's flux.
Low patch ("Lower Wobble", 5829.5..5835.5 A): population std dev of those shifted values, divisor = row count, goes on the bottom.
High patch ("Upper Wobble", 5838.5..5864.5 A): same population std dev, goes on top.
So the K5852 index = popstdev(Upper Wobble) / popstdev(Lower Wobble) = 1.3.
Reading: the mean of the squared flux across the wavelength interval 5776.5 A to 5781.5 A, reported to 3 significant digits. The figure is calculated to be 102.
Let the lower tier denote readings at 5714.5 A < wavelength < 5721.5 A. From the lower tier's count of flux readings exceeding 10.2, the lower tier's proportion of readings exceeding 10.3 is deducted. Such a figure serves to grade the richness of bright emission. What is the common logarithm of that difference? 0.41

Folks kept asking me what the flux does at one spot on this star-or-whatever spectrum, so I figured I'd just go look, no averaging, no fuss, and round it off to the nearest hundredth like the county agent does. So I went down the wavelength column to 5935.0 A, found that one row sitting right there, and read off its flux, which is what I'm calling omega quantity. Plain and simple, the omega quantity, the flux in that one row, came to 8.53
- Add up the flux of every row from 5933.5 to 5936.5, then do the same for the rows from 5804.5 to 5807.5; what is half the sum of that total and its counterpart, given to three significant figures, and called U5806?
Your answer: 29.6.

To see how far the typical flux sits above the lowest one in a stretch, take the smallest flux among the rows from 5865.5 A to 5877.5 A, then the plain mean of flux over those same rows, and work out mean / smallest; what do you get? 1.19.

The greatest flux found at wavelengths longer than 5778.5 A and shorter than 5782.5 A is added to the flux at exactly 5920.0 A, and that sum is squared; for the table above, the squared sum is 421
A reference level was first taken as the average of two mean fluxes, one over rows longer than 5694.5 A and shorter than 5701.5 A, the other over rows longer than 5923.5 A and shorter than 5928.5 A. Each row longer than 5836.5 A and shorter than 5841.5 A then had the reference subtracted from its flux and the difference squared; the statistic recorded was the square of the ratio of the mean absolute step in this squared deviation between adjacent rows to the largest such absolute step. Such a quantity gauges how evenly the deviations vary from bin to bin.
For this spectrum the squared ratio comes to 0.38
